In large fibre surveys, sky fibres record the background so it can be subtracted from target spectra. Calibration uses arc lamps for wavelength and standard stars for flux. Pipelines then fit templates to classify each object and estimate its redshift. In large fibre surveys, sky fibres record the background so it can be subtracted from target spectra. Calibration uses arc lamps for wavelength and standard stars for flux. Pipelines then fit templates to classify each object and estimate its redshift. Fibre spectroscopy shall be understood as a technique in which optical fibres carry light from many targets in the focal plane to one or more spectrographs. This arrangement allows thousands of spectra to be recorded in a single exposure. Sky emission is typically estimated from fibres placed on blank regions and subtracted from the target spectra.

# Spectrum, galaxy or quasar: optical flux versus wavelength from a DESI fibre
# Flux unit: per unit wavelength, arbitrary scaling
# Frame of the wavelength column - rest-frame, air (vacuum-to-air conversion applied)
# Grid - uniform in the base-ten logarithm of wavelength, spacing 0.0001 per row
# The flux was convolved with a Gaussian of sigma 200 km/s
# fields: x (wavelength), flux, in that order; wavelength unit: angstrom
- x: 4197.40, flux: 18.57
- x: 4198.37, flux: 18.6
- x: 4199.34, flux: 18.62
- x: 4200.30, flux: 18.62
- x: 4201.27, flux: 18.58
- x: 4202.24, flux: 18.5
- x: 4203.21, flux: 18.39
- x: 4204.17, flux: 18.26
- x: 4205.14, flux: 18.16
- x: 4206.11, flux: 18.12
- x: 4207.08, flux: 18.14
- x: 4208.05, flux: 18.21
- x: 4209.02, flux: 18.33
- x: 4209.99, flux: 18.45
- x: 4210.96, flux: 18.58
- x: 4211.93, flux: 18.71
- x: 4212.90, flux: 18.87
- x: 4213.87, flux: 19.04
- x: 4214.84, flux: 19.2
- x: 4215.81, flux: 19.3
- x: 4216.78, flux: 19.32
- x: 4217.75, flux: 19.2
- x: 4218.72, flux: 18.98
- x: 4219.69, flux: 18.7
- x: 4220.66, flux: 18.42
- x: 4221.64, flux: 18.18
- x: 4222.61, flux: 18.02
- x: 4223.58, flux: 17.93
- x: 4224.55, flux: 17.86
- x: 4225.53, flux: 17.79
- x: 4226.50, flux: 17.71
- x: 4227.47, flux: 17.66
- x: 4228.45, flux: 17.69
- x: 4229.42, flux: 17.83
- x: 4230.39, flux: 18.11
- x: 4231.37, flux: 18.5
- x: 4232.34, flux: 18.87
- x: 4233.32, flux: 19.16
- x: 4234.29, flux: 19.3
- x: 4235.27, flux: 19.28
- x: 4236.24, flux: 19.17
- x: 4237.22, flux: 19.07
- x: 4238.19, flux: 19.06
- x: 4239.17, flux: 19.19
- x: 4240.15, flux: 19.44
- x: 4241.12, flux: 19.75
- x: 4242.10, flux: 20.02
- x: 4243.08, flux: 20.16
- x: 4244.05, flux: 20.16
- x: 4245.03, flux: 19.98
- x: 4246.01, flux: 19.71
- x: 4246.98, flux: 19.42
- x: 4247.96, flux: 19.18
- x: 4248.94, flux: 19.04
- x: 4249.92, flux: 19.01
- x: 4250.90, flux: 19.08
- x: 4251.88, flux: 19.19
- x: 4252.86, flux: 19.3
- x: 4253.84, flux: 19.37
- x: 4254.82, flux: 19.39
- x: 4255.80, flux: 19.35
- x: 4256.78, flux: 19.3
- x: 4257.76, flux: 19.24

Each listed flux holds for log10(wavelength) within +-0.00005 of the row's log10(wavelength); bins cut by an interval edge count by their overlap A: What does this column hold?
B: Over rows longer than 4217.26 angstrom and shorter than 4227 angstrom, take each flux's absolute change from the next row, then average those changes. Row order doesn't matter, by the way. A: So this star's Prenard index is 0.166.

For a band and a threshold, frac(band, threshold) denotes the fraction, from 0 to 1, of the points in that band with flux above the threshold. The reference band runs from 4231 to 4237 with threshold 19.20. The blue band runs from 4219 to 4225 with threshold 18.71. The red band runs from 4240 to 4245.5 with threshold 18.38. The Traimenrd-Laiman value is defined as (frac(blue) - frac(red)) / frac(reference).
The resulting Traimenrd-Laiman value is -3.0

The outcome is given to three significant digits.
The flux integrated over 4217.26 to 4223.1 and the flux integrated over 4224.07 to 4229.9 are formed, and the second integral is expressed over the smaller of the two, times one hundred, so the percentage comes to 100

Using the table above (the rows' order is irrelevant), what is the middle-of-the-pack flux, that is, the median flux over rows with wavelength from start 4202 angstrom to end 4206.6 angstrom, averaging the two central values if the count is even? 18.3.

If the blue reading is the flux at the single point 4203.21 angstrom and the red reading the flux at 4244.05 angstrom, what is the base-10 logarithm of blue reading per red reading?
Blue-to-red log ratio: -0.040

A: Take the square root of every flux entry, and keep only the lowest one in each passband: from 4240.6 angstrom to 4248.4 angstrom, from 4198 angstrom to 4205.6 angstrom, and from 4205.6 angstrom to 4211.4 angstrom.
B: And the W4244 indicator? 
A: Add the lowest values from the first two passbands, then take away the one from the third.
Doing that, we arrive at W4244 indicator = 4.38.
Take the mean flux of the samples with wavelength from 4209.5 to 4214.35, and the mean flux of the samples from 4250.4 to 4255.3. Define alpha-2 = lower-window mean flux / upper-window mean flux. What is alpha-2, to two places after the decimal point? 0.97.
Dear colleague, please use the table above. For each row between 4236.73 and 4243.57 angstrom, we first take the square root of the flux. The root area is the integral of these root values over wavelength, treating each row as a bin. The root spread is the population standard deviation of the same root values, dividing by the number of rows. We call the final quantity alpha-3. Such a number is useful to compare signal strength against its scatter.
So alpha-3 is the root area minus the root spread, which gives 30.2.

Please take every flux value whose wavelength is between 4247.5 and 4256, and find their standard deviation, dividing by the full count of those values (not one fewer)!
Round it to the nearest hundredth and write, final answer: 0.14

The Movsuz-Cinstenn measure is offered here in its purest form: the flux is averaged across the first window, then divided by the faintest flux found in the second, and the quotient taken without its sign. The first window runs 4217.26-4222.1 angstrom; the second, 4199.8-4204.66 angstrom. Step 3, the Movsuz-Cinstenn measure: 1.024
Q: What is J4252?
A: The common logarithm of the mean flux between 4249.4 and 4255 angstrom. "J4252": 1.28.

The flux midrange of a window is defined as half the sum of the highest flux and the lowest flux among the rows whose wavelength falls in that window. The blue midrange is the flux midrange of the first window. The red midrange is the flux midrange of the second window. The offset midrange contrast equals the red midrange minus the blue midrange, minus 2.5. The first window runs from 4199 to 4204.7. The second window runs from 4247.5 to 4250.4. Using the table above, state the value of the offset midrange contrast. -1.8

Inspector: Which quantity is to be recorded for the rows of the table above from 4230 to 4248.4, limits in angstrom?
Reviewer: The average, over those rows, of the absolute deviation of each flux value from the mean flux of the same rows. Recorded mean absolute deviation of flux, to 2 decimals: 0.41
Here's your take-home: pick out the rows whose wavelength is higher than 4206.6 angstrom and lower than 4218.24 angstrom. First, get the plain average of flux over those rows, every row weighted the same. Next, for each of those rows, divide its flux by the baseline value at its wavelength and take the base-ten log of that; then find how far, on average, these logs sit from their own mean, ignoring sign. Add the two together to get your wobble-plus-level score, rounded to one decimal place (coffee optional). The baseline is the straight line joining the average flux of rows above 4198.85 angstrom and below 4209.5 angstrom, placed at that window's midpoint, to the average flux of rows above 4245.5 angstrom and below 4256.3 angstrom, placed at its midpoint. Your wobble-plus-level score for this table 18.8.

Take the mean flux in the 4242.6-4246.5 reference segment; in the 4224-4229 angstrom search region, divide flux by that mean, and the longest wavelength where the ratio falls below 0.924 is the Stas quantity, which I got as 4228.45 angstrom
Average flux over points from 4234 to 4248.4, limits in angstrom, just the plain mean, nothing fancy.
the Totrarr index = 19.53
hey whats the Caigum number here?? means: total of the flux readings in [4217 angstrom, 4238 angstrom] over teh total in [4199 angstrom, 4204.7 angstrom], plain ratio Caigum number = 3.5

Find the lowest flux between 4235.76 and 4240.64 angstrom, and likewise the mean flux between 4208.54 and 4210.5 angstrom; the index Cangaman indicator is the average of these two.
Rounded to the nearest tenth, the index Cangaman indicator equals 18.7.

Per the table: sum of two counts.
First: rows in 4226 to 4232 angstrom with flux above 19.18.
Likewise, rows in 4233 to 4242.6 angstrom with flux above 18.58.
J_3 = 10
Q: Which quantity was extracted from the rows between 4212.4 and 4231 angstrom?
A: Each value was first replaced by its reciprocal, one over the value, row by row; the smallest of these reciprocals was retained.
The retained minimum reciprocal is 0.0518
